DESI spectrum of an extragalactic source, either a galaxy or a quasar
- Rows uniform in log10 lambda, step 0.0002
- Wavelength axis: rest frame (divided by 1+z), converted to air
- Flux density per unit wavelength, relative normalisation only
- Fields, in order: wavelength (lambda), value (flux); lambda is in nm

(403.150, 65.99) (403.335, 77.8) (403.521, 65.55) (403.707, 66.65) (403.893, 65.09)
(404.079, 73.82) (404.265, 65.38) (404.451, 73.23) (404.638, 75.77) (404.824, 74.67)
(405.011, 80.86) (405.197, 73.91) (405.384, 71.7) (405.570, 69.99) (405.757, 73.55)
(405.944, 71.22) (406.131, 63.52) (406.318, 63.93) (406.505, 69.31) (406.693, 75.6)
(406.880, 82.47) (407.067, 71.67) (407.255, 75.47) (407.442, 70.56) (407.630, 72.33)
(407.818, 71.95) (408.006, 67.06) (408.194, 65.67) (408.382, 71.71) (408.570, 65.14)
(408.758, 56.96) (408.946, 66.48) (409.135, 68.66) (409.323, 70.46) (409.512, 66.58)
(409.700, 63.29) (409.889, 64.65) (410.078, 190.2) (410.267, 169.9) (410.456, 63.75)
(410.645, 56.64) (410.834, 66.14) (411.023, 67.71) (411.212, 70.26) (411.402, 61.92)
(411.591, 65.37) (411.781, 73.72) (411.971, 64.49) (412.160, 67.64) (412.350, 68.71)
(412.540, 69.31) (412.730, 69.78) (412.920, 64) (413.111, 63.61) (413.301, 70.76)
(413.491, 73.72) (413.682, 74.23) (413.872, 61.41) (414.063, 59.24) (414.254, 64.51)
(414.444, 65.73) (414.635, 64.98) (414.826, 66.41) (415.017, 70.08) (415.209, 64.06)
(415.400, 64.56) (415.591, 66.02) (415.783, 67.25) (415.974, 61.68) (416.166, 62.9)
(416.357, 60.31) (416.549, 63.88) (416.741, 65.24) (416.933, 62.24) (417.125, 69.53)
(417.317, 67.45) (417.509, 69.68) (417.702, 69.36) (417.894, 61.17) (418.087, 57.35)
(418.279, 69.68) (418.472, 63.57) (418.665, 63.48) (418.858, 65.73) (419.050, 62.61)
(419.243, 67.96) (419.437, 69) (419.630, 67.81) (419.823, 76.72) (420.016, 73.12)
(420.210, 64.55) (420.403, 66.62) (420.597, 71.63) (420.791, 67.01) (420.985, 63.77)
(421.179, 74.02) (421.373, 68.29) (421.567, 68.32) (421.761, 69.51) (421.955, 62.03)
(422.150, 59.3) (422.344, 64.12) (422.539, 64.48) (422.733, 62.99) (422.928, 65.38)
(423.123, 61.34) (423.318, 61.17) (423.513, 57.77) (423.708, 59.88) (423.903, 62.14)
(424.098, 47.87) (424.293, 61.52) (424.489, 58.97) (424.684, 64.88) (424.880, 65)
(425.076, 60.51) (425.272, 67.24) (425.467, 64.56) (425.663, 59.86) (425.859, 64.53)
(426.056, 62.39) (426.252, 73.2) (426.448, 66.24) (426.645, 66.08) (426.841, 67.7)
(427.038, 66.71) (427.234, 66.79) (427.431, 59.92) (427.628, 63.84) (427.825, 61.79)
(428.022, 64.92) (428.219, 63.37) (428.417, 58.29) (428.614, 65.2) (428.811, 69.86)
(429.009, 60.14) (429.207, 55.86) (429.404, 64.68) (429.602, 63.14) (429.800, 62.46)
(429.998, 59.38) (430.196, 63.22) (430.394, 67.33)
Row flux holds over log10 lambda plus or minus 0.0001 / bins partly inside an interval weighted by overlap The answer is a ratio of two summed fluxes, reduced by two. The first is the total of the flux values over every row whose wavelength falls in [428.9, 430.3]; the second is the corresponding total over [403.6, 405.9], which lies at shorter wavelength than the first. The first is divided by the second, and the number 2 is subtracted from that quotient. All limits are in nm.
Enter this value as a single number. -1.5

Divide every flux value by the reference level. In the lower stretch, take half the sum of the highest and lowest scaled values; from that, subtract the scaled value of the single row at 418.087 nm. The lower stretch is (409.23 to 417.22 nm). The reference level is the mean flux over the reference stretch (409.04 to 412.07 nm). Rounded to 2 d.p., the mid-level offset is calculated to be 0.82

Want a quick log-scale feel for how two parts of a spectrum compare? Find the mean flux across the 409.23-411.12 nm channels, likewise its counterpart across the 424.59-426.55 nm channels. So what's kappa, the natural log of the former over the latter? 0.30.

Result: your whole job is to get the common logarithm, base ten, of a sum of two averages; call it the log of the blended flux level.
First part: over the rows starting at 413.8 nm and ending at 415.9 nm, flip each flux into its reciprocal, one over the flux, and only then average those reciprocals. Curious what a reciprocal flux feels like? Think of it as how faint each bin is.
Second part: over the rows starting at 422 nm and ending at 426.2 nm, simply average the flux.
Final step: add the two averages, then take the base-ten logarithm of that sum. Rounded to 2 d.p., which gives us 1.79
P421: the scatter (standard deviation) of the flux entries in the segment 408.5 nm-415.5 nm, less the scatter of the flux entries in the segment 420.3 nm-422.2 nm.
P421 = 22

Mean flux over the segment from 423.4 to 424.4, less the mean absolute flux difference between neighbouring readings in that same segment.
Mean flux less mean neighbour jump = 49.8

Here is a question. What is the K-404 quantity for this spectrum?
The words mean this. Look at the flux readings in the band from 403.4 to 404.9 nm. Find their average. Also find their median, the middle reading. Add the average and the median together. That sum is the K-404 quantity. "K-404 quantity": 140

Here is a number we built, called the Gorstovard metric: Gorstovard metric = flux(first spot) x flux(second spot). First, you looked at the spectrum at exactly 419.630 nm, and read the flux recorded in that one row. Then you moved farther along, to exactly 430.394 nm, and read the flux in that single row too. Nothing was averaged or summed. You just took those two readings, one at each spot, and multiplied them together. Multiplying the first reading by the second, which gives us 4566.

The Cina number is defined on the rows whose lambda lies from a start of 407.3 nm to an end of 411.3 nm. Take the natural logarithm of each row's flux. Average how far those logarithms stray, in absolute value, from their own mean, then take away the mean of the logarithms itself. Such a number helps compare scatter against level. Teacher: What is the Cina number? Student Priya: -4.12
